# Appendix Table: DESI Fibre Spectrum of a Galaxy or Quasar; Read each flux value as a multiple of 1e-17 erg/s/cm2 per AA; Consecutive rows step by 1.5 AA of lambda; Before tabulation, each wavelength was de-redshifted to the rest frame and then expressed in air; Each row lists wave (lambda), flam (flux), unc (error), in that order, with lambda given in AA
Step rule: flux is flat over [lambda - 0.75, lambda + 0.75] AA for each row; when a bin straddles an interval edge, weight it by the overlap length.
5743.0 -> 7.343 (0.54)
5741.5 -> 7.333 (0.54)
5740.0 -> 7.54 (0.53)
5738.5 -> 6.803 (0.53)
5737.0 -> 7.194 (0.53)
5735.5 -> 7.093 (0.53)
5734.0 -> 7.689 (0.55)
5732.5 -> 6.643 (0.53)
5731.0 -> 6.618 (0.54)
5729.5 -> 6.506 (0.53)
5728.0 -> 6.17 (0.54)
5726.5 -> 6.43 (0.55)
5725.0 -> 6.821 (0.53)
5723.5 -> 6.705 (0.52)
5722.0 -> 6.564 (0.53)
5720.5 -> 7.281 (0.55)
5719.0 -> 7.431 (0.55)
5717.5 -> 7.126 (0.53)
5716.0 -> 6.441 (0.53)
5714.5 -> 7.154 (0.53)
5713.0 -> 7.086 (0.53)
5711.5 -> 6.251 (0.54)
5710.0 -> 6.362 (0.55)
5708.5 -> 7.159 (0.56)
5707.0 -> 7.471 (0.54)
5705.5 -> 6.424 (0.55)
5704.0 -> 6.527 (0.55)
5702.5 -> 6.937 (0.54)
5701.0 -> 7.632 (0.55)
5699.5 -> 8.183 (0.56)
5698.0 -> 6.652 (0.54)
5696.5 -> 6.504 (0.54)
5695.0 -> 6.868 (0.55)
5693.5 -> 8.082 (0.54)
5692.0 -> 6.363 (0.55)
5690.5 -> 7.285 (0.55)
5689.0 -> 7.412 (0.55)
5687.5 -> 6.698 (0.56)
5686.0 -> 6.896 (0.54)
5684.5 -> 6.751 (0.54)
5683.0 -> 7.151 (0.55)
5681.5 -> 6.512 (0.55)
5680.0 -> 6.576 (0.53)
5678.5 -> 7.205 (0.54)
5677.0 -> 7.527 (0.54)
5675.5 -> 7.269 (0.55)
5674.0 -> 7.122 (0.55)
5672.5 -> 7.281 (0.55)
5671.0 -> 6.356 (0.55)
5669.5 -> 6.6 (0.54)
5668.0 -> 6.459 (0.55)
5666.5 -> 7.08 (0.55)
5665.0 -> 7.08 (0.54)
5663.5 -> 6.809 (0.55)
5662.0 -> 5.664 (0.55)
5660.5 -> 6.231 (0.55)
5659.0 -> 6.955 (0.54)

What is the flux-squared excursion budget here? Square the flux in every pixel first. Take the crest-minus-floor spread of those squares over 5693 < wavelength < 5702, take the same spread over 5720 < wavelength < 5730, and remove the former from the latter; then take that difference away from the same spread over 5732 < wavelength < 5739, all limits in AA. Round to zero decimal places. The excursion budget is 25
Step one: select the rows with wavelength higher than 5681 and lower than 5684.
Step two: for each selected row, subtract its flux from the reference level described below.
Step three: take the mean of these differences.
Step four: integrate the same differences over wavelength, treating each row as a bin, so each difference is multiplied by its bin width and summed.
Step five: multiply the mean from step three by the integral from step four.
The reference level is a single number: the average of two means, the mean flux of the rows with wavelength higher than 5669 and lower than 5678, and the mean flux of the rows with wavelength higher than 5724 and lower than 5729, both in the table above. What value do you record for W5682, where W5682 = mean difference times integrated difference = 0.02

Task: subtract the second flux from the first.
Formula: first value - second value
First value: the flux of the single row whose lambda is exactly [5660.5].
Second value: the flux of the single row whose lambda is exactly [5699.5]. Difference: -2.0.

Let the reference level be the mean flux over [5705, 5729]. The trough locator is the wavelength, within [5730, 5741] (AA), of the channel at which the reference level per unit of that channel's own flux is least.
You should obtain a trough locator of 5734.0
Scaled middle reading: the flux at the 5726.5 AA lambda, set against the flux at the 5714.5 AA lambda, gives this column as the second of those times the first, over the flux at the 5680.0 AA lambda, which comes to 7.0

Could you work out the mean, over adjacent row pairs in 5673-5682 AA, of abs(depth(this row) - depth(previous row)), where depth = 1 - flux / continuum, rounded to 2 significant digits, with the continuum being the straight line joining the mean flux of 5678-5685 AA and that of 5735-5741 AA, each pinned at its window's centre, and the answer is 0.042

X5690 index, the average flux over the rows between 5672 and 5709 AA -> 7.06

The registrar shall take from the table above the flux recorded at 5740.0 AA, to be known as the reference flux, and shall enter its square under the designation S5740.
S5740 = 57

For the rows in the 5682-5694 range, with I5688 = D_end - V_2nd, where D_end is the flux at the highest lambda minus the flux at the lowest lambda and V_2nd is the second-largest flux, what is -6.5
